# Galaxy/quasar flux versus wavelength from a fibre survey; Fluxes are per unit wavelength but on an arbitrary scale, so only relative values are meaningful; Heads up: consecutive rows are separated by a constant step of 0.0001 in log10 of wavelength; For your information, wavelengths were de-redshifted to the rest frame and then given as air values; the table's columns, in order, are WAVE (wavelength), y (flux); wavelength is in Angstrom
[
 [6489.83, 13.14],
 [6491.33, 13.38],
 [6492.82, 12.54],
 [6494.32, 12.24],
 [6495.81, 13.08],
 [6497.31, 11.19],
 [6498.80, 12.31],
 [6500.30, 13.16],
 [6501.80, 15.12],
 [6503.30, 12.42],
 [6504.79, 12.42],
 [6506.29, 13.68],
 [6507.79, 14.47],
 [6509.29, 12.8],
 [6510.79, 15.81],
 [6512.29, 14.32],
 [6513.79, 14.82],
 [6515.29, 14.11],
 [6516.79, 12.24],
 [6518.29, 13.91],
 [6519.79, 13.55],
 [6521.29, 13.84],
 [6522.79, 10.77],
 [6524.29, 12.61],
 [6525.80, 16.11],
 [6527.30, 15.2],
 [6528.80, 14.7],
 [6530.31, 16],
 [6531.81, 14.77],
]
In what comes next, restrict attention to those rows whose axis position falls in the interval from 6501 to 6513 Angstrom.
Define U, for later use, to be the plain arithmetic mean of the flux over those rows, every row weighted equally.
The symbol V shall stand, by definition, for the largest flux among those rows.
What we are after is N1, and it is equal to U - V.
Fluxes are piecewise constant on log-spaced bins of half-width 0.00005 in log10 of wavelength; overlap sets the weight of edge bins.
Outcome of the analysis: -1.9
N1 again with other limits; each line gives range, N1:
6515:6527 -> -2.7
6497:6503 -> -2.2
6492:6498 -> -0.8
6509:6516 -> -1.4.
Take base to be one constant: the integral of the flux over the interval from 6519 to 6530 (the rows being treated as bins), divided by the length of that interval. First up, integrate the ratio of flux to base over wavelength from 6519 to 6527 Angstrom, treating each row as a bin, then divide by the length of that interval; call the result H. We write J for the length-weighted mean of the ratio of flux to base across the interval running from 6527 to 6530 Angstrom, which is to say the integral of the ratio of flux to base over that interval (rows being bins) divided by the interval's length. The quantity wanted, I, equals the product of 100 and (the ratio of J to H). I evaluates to 112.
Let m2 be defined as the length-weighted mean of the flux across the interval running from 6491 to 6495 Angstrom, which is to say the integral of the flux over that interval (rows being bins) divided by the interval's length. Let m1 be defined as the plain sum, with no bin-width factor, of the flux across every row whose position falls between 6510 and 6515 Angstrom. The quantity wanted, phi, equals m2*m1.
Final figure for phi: 569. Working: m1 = 45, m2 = 12.7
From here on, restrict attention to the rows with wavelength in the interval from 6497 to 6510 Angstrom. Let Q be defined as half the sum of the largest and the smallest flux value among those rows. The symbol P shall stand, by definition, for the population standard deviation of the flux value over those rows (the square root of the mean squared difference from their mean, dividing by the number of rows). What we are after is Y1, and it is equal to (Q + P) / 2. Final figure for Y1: 7.14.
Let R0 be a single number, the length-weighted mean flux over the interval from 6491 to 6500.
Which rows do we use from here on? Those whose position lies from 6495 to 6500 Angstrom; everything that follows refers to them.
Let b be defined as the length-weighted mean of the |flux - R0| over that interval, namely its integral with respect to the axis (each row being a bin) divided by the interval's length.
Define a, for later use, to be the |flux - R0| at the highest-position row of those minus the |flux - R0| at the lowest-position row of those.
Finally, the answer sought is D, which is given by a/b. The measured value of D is -0.7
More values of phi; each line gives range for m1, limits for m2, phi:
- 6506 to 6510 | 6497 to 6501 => 505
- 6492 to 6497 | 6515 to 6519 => 505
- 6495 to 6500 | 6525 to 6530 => 561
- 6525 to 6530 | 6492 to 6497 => 576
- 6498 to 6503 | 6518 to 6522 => 558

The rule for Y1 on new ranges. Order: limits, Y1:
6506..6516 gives 7.59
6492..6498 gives 6.41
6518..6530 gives 7.49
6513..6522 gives 7.15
